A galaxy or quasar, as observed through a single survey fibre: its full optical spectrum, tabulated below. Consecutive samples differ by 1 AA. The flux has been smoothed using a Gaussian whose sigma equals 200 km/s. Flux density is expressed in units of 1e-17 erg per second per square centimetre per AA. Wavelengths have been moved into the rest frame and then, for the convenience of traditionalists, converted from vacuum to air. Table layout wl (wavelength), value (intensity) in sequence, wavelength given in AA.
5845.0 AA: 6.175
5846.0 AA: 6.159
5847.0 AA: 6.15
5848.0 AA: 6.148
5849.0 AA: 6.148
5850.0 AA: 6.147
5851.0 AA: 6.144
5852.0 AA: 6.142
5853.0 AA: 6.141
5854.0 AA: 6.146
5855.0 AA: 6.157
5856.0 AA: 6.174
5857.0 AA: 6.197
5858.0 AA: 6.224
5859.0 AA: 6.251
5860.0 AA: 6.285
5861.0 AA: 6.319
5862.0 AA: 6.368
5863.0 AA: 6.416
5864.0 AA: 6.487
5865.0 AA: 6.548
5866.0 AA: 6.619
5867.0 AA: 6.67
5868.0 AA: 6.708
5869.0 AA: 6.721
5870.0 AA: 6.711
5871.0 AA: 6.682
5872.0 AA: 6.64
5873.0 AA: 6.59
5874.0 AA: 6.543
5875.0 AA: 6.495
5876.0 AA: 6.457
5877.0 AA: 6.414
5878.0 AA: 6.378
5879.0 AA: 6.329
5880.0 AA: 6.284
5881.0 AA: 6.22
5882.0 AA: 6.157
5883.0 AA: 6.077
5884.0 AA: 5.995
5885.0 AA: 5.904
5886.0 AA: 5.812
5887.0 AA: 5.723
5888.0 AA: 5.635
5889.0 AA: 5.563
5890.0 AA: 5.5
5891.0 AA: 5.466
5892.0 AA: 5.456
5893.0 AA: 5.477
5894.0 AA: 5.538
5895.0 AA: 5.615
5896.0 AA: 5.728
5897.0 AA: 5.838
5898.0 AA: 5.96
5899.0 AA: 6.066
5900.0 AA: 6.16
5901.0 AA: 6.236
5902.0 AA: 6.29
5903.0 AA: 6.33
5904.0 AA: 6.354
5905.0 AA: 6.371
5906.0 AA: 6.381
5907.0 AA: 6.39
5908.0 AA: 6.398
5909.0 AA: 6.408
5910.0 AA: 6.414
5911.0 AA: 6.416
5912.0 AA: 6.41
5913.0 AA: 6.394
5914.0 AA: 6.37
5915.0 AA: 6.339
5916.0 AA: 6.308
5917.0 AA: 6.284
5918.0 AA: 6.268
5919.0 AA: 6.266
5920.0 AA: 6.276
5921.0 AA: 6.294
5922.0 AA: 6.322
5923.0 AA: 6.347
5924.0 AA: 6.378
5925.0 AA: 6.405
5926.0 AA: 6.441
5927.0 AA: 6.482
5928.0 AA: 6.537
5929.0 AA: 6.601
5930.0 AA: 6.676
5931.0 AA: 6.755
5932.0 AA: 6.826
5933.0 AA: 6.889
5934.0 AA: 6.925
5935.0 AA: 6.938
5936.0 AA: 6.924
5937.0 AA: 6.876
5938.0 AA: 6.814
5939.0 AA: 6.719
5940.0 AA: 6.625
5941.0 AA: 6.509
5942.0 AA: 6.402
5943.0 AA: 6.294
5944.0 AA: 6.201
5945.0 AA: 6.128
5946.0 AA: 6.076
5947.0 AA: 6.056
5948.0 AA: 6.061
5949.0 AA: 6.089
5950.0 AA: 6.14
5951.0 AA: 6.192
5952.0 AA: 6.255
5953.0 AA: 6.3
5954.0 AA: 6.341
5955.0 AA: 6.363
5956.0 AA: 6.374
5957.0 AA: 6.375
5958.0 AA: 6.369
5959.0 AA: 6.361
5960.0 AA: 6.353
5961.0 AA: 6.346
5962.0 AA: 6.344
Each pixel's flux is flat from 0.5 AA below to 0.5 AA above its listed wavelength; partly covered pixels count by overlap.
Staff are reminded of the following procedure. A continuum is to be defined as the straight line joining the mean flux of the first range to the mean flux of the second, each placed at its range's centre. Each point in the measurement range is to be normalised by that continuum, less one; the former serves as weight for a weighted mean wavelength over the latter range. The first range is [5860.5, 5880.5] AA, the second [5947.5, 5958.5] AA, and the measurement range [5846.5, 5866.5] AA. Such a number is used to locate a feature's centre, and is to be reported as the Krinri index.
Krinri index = 5853.7 AA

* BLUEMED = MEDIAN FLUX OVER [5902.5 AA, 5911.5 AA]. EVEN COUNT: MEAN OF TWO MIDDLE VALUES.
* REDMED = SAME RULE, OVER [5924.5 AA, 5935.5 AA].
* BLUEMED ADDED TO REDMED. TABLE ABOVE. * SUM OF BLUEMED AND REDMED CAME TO 13.1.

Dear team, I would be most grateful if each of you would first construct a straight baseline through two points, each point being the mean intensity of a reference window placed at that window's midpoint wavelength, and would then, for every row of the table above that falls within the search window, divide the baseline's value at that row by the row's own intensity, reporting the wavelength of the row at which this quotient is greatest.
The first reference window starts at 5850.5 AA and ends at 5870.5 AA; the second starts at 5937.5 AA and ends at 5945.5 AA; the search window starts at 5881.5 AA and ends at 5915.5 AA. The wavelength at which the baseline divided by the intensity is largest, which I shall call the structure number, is 5892.0 AA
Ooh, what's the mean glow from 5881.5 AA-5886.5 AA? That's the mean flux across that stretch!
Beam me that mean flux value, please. 6.0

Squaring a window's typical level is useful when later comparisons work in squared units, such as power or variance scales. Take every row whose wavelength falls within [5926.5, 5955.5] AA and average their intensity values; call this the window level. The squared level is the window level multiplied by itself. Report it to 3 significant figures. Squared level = 42.0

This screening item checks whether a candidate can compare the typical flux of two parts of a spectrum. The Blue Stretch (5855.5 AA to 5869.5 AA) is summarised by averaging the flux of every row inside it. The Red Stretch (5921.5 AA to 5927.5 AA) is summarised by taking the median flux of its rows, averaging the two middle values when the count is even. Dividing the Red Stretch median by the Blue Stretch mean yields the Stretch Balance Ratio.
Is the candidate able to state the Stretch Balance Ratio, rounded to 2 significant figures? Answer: 0.99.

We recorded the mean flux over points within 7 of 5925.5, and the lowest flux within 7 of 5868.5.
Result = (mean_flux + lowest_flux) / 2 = 6.42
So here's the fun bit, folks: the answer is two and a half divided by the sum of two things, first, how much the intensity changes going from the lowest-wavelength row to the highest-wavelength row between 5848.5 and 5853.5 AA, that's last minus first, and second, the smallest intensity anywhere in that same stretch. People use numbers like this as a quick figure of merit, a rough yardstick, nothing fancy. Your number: 0.408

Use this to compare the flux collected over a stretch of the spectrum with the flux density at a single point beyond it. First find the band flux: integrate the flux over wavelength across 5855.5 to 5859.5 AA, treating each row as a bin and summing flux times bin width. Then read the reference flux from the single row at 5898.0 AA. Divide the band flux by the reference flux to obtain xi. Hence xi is 4.17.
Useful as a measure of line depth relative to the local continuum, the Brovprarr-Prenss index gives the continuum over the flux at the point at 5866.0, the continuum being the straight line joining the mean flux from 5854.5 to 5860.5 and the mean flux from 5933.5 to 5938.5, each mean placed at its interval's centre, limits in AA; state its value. 0.95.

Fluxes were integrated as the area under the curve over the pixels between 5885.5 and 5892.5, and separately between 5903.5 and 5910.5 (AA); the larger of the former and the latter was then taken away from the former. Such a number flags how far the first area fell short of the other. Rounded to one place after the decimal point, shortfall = -5.6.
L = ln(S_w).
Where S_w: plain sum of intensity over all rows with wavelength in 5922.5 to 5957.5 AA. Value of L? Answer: 5.4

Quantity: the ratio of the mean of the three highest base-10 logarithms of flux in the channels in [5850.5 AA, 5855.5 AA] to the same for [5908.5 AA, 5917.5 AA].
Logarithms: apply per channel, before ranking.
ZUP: 0.98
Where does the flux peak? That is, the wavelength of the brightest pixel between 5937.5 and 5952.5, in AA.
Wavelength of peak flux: 5938.0 AA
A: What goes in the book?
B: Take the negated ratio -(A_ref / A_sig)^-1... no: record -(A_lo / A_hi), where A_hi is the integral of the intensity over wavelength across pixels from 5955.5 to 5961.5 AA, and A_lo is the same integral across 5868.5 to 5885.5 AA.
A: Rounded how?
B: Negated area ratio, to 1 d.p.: -2.8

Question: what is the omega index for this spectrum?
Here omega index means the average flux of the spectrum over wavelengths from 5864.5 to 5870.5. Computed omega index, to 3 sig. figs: 6.66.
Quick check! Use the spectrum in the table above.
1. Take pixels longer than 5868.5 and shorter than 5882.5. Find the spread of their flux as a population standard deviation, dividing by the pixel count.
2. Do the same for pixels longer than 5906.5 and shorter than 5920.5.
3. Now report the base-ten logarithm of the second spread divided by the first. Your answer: -0.49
